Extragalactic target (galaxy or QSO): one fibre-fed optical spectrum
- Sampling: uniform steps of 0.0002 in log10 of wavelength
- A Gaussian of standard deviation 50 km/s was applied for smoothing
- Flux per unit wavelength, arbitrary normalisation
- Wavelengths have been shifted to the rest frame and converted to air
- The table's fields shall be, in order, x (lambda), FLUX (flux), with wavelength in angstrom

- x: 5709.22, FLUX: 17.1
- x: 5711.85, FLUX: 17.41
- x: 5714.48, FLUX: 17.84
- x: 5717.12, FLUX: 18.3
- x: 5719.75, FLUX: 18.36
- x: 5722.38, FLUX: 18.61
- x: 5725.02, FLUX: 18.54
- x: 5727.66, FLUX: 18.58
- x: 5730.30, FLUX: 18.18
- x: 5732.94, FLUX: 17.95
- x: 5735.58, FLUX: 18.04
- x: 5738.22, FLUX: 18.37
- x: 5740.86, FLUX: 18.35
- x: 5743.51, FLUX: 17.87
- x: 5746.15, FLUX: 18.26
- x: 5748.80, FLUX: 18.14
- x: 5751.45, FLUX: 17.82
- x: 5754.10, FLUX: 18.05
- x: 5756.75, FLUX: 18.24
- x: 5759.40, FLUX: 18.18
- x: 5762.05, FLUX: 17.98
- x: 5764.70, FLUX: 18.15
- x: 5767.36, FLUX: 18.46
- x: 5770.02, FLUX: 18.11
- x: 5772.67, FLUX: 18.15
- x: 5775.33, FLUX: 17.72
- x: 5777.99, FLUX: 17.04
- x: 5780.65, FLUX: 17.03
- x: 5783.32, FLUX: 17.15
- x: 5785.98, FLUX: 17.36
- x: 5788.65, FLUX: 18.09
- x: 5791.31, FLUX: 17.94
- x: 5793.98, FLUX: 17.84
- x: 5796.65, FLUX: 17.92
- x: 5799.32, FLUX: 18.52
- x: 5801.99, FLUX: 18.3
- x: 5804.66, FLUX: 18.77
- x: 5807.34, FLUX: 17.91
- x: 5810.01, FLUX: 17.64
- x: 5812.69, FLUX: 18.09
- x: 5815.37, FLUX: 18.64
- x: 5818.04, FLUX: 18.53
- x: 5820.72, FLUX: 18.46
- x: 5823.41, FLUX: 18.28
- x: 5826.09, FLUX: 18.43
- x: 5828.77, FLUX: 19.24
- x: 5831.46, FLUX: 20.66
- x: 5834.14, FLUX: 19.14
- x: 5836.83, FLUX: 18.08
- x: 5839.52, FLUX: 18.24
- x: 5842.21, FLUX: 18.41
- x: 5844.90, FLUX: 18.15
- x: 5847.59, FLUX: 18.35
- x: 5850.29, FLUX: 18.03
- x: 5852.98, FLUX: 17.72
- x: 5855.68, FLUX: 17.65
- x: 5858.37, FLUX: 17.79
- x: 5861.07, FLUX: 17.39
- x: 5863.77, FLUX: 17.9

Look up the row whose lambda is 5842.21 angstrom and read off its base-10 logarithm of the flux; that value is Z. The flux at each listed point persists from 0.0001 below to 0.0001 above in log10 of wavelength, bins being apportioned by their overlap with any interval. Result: 1.265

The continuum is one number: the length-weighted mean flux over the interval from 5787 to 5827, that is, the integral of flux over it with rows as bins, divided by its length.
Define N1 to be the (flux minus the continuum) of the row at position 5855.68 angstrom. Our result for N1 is -0.6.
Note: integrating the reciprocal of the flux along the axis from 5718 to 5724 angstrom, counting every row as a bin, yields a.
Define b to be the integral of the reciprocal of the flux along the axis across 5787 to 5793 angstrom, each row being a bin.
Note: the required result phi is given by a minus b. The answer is -0.009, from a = 0.325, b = 0.334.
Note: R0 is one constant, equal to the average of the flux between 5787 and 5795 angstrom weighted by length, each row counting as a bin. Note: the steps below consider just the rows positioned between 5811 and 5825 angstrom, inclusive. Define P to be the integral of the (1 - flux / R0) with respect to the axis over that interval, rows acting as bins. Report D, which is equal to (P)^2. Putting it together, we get 0.121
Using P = -0.35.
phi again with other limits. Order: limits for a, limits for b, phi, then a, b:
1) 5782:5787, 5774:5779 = 0.003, 0.290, 0.287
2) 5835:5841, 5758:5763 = 0.052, 0.329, 0.277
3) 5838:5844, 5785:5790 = 0.046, 0.328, 0.282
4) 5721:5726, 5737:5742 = -0.003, 0.269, 0.273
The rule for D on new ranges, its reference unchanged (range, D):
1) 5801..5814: 0.021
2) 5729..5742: 0.030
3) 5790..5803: 0.014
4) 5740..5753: 0.011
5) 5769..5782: 0.060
